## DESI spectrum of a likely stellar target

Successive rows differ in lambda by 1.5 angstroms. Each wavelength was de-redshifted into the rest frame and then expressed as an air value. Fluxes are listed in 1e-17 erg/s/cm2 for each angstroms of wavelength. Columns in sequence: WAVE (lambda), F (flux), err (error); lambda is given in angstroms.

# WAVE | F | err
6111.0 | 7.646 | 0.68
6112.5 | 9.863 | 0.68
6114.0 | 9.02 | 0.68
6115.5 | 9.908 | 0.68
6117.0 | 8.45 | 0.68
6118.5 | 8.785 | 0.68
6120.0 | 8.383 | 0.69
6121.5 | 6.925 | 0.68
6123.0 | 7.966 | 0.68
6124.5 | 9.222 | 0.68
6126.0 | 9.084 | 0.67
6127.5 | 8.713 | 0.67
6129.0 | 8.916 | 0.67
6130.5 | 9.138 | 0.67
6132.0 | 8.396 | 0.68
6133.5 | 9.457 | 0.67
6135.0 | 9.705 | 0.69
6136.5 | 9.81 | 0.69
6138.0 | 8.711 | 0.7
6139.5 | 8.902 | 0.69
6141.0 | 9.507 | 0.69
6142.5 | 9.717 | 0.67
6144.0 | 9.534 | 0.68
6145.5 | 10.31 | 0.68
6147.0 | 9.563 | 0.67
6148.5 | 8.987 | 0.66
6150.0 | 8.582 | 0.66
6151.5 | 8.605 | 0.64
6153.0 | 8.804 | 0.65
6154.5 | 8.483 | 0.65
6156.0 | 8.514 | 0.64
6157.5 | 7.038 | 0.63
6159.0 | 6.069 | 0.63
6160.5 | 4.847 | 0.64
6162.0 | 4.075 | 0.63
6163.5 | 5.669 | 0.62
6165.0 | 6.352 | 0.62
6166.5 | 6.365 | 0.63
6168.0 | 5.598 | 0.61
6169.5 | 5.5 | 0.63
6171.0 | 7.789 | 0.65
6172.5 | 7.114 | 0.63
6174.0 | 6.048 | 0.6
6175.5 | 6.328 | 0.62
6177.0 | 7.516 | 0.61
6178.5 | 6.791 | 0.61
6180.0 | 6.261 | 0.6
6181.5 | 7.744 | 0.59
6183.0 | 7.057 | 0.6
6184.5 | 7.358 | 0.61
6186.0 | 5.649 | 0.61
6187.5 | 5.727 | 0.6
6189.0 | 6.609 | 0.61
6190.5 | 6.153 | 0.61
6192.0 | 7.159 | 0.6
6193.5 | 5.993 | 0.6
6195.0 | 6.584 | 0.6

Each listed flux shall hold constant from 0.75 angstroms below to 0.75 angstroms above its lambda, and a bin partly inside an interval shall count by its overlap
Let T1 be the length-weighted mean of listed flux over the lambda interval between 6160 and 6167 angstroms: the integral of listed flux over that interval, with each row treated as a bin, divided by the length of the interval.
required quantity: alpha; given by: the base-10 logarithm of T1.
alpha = 0.736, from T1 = 5.5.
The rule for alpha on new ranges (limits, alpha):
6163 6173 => 0.802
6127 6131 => 0.950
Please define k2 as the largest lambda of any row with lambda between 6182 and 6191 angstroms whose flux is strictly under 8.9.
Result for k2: 6190.5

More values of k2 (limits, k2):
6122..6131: 6127.5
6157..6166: 6165.0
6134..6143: 6138.0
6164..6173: 6172.5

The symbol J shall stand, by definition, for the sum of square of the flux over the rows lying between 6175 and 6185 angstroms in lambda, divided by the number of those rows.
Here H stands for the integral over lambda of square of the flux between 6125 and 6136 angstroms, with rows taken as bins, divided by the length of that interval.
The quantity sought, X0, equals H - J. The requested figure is 33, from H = 83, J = 49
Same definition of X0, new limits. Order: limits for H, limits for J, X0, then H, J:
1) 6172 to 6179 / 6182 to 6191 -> 4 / 46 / 42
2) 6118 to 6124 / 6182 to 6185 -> 13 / 65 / 52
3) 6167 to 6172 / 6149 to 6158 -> -29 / 41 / 70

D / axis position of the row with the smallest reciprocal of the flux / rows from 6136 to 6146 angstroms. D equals 6145.5 angstroms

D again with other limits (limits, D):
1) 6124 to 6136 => 6135.0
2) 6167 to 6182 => 6171.0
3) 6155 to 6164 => 6156.0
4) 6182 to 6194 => 6184.5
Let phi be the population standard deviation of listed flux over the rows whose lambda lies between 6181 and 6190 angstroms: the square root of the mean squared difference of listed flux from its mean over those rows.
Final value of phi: 0.79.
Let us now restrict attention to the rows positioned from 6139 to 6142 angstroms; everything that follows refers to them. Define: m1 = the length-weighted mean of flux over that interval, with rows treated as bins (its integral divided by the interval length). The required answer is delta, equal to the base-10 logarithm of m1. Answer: 0.967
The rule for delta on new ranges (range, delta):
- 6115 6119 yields 0.955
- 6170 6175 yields 0.837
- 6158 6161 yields 0.751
